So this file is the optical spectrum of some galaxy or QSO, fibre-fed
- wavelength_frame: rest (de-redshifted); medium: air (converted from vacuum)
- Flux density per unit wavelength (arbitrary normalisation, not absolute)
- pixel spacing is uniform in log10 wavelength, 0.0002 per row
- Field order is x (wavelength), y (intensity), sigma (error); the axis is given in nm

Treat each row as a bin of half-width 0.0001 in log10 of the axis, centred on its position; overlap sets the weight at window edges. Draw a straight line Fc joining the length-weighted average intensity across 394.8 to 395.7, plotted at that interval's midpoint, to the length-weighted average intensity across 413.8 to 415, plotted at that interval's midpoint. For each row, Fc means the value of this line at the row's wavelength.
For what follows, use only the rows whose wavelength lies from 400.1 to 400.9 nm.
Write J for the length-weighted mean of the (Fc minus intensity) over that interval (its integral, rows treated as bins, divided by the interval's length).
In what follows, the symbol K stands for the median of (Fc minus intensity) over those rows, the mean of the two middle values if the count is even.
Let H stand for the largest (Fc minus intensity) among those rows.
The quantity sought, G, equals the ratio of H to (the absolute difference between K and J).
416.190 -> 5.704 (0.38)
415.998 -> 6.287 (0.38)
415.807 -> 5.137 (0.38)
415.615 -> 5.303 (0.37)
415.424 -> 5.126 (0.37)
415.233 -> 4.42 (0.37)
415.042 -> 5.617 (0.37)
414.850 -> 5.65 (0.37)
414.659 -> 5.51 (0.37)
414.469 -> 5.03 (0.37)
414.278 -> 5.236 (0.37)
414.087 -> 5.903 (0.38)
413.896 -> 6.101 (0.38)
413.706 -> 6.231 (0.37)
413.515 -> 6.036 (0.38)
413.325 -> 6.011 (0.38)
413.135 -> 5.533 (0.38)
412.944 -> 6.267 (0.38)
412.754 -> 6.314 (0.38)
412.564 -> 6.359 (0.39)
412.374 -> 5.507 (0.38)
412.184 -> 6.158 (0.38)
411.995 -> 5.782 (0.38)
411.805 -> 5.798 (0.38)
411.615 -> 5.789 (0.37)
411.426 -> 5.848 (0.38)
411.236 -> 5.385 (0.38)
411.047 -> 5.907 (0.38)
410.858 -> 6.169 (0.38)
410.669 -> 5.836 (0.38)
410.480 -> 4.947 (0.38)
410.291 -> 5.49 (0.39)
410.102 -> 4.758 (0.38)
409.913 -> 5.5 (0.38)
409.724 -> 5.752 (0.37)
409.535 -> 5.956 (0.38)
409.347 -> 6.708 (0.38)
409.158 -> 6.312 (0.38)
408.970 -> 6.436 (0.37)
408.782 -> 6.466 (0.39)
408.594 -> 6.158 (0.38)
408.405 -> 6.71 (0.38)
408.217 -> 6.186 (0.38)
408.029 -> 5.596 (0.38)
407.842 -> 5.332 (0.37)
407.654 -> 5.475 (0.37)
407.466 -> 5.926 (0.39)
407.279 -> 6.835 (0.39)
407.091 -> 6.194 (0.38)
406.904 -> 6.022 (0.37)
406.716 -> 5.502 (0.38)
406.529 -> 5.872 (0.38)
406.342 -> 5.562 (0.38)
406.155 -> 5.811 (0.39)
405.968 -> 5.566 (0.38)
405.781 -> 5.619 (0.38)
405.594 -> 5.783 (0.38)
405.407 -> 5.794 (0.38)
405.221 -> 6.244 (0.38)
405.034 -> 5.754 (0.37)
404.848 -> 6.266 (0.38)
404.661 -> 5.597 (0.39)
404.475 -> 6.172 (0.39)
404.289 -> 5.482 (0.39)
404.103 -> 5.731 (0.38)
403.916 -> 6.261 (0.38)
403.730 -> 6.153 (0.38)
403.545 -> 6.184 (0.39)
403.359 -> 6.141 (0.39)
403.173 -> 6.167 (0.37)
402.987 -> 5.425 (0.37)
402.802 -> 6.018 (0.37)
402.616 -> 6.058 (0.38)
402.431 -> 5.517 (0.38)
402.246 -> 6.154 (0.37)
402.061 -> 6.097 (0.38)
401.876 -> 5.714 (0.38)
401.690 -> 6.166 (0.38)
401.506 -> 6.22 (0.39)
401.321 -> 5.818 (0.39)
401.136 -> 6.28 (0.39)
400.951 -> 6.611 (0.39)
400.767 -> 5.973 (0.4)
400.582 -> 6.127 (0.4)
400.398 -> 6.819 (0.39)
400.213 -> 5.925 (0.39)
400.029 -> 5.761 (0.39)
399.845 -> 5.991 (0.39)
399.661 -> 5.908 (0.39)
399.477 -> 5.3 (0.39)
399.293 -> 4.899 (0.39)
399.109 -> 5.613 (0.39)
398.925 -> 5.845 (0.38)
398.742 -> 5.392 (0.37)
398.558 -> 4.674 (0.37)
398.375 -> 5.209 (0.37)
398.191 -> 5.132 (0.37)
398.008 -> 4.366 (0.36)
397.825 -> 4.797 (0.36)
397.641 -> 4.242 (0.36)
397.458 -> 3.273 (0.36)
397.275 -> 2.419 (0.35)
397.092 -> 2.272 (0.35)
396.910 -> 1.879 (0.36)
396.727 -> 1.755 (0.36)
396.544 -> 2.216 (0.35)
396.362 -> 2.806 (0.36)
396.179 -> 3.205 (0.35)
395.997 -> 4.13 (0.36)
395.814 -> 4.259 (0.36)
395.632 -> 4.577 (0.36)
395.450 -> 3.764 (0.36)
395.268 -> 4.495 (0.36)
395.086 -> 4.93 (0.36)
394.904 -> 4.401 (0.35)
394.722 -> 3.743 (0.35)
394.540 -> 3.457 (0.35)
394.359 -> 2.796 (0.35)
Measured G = -7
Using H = -1.2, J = -1.48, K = -1.30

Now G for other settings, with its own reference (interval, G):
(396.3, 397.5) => 42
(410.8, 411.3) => 0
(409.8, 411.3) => 32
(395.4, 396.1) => 133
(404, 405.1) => -5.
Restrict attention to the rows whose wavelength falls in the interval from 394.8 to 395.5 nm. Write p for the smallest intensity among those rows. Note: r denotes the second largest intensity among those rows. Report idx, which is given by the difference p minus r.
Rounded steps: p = 3.764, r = 4.495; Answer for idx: -0.73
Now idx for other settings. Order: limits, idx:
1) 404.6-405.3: -0.65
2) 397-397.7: -1.00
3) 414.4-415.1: -0.59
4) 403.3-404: -0.04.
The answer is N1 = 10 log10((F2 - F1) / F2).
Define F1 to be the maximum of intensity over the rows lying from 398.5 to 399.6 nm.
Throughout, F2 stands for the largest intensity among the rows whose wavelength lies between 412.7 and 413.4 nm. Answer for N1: -11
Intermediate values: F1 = 5.845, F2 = 6.314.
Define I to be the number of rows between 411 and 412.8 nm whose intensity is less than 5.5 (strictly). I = 1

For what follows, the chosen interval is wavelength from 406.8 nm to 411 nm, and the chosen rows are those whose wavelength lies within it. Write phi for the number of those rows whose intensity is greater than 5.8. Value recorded 14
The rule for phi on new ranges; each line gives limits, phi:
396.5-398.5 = 0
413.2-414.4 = 5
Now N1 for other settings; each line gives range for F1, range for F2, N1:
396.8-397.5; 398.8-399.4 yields -4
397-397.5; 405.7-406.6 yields -4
